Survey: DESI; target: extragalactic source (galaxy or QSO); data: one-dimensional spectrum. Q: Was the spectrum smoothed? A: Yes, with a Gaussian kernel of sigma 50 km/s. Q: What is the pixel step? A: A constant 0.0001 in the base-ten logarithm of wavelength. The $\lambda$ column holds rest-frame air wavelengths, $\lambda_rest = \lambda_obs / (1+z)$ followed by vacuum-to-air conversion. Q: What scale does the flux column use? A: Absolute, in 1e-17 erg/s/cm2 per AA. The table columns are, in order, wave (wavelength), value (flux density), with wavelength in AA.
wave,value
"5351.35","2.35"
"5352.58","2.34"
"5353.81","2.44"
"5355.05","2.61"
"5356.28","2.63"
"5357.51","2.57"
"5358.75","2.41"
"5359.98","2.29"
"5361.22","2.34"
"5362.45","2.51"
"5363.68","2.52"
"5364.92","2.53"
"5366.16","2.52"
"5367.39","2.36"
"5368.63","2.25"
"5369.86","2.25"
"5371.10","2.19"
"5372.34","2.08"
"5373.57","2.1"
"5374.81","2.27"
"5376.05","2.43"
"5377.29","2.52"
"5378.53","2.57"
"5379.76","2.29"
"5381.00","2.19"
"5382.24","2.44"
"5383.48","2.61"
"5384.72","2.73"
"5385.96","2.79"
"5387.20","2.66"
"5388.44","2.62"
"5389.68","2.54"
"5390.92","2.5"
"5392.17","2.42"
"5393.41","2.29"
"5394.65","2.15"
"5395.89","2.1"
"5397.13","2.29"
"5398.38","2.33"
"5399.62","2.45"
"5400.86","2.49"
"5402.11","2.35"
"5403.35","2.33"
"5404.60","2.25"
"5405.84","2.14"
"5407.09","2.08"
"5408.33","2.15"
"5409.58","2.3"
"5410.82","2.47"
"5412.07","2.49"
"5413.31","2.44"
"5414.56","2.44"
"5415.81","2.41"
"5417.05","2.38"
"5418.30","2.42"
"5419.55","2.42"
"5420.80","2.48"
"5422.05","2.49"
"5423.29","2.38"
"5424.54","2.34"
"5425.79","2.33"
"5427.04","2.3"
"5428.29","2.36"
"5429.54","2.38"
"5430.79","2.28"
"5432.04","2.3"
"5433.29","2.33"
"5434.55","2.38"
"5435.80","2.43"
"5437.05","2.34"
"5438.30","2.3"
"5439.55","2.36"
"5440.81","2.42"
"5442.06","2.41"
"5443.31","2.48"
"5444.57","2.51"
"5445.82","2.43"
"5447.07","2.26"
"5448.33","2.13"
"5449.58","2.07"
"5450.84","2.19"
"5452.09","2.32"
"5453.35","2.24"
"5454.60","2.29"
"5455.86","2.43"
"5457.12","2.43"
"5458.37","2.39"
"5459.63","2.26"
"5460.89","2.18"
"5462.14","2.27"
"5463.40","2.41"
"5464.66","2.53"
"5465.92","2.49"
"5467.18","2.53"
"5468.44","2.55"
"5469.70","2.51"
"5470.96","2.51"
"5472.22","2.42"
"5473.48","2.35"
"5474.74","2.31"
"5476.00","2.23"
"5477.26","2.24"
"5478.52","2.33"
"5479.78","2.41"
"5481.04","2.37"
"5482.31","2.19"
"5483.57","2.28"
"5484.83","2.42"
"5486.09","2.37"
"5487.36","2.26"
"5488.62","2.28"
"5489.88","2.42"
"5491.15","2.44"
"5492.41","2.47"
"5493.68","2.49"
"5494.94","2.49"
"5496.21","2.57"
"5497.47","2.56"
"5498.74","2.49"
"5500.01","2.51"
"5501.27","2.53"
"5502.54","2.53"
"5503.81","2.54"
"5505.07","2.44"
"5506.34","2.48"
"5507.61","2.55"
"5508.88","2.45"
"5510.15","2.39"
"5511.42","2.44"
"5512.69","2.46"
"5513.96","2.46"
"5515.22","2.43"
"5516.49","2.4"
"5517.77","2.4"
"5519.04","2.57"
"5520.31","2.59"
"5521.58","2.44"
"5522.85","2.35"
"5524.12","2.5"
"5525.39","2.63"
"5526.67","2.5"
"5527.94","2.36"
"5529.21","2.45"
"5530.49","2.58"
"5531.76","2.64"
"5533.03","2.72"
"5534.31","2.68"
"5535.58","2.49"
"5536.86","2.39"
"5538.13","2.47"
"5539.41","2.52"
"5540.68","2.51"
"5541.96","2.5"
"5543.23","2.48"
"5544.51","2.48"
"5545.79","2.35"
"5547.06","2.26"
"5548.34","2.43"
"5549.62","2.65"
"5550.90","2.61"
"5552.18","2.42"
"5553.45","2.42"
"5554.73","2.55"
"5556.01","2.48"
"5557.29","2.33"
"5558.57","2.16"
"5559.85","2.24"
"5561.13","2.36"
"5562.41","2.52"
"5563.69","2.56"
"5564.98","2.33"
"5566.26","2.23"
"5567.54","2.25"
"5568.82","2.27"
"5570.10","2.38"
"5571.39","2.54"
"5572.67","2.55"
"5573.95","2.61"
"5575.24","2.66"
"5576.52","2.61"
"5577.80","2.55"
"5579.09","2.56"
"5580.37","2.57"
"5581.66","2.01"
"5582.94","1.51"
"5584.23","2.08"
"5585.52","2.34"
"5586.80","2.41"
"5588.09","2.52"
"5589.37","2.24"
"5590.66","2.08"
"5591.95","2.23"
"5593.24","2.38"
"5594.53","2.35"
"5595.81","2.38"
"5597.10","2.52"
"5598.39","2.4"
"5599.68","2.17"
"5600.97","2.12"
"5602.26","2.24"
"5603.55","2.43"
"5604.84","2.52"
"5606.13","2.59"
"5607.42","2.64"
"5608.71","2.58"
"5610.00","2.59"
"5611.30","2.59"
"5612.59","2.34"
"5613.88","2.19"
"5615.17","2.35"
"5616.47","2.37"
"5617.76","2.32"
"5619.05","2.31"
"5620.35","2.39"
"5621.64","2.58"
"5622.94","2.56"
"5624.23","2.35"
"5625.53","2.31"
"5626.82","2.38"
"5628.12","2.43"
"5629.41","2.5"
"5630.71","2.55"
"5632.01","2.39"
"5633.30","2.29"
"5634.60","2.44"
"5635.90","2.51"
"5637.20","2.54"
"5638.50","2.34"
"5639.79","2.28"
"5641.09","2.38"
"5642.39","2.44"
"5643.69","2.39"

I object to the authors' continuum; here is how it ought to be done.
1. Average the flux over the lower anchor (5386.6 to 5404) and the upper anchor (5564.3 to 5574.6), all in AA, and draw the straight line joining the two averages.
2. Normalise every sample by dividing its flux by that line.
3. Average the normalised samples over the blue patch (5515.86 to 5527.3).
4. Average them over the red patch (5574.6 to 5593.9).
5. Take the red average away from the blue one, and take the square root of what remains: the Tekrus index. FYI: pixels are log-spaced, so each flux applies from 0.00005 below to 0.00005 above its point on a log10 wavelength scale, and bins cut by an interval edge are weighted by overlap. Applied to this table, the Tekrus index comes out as 0.27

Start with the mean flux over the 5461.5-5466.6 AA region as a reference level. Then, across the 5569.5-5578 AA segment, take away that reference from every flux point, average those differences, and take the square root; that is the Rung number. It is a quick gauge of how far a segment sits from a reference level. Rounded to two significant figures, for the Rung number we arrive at 0.36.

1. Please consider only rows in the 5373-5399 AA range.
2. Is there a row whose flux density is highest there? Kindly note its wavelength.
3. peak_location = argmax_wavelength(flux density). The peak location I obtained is 5385.96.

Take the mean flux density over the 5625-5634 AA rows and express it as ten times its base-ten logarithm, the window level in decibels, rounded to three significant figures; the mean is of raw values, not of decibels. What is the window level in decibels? 3.82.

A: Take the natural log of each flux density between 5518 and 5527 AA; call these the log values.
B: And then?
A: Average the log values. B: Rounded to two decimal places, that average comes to 0.92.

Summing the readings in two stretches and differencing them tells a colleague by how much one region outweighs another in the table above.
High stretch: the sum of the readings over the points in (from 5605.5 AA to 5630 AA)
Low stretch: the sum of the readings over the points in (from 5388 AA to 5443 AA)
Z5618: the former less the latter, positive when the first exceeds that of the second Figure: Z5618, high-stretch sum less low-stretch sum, -57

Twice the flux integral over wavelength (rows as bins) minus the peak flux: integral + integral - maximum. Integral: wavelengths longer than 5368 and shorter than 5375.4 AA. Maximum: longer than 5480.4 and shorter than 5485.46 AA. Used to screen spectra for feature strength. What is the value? 30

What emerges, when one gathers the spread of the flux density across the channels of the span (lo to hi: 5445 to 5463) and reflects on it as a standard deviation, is 0.11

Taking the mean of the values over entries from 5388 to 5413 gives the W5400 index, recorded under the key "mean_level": 2.34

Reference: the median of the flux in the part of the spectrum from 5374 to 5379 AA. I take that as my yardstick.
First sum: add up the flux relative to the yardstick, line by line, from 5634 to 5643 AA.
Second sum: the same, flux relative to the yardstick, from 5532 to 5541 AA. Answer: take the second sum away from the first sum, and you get -0.34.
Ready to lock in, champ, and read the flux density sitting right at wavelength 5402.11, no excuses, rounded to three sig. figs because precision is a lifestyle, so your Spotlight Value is 2.35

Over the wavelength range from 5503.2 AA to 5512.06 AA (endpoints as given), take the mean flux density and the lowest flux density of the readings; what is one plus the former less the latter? 1.08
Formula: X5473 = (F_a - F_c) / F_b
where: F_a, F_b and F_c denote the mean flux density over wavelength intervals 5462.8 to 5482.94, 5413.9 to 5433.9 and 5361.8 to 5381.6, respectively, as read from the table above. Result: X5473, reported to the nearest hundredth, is 0.02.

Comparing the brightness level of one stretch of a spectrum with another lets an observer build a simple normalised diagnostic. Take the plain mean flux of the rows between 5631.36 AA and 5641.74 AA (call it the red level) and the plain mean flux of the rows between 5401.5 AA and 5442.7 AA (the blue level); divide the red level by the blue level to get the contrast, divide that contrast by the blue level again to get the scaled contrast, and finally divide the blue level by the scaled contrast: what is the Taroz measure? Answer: 5.44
